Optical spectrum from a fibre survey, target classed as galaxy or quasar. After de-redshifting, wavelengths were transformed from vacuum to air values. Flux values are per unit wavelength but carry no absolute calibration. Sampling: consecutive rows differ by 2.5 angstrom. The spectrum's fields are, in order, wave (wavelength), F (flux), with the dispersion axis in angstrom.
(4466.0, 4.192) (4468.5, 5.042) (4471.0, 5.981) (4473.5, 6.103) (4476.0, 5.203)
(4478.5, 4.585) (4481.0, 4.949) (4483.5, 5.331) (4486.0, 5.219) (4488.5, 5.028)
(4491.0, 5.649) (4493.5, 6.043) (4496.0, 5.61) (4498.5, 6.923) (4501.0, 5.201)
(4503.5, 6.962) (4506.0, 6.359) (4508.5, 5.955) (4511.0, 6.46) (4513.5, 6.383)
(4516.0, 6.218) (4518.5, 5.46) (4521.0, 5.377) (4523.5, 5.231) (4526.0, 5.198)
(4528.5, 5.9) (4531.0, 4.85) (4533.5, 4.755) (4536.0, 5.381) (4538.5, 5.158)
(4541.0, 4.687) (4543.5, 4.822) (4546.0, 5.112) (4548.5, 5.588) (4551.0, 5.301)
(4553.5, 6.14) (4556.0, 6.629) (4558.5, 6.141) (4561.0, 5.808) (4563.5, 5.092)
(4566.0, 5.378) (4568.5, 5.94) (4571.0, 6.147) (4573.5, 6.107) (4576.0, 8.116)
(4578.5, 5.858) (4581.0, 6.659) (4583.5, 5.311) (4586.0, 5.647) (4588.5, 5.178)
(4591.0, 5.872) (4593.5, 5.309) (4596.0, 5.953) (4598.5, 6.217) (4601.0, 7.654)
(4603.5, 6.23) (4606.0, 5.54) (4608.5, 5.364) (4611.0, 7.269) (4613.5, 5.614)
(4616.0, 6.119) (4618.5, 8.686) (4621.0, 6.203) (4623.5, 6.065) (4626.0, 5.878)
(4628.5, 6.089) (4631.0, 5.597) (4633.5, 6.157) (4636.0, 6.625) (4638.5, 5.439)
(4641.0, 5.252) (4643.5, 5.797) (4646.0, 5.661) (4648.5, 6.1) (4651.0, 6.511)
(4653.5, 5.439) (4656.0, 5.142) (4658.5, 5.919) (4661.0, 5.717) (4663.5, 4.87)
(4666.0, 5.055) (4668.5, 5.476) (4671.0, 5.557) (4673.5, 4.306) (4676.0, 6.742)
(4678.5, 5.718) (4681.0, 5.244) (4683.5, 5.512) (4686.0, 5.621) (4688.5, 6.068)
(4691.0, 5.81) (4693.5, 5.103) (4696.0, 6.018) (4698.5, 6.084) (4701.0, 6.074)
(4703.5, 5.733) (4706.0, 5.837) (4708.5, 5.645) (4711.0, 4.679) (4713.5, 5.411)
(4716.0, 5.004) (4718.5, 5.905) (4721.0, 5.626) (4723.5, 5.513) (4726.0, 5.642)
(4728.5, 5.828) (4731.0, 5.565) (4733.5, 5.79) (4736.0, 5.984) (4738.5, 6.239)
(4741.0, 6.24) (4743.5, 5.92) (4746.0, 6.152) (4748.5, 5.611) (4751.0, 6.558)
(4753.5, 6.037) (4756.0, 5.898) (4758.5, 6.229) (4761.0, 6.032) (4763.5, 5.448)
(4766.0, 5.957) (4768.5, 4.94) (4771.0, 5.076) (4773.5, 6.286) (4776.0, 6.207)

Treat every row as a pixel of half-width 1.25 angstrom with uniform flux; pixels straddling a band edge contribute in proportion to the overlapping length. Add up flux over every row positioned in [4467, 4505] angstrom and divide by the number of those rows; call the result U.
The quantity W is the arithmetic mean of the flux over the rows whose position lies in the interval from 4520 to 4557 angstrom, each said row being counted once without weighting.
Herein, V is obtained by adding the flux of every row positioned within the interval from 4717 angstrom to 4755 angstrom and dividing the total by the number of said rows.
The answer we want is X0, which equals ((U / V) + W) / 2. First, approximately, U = 5.59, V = 5.91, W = 5.3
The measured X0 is 3.1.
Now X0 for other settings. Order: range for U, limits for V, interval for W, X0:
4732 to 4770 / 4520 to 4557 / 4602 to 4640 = 3.7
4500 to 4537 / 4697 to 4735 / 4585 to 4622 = 3.6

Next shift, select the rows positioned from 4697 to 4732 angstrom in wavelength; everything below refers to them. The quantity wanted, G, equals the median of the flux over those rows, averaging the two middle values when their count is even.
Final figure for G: 5.64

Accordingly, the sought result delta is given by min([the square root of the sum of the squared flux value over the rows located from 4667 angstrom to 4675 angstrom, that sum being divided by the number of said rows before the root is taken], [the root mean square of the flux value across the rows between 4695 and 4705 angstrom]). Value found 5.14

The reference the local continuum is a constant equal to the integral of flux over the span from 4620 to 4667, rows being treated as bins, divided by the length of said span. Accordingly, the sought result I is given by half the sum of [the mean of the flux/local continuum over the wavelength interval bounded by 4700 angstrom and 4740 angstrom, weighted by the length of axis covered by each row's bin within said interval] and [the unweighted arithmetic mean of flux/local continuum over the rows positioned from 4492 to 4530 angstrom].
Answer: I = 1.01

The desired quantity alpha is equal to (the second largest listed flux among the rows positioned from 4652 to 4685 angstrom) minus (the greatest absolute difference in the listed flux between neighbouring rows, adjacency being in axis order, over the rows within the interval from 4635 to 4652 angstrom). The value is 4.7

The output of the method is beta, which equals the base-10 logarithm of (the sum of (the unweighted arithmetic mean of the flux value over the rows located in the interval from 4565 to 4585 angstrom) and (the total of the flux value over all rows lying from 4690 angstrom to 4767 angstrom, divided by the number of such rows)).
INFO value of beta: 1.08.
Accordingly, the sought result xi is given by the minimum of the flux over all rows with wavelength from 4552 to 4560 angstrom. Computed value 6.14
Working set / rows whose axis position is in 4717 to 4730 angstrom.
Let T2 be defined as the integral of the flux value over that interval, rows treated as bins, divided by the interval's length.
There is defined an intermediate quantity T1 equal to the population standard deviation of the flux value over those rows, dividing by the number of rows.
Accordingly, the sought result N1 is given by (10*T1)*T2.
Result 8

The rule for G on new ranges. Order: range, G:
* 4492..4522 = 6.13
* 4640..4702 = 5.66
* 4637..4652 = 5.73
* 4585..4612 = 5.87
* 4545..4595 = 5.83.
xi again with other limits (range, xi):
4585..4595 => 5.178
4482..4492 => 5.028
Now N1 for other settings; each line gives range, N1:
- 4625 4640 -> 23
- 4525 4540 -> 20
